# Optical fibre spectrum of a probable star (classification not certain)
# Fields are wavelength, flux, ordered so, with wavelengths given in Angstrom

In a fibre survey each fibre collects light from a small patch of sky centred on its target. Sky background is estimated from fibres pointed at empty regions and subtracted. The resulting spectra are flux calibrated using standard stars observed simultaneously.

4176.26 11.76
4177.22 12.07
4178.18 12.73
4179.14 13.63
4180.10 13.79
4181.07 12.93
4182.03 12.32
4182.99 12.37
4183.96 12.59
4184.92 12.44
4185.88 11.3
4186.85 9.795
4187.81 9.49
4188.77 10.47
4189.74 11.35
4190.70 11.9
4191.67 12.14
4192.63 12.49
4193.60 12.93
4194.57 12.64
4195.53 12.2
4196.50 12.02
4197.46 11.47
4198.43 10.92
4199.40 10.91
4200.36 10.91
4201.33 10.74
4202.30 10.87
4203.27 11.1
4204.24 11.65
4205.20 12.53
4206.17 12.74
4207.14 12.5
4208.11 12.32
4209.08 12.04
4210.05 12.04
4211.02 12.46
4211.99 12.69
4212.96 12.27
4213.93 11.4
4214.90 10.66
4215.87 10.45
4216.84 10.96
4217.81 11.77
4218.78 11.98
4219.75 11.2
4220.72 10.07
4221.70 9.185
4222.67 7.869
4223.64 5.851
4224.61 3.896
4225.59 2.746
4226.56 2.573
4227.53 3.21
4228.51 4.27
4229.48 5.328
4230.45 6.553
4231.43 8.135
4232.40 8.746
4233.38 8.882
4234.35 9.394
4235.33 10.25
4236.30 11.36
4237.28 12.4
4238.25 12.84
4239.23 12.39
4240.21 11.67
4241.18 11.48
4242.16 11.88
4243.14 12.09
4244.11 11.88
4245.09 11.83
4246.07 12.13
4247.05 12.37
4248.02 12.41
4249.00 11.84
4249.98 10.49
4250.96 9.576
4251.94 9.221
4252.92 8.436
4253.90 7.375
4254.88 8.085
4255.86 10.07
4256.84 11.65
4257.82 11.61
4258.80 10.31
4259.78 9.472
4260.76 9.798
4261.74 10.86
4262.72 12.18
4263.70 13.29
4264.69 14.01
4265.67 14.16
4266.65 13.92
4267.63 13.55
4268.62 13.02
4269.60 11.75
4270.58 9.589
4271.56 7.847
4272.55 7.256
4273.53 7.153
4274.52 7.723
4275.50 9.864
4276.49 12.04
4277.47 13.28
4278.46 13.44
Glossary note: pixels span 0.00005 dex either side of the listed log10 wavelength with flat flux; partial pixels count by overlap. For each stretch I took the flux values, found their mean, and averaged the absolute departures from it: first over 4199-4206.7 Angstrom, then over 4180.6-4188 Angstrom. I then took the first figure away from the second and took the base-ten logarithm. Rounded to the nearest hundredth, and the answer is -0.36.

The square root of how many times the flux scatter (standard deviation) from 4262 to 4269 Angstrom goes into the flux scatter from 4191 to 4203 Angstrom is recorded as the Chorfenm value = 1.1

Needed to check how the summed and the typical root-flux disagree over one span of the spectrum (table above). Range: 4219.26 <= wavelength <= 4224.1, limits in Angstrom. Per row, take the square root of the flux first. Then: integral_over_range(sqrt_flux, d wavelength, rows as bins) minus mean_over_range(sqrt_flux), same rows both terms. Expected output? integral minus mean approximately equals 11.4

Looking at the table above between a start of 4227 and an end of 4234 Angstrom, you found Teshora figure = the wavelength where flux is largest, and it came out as 4233.38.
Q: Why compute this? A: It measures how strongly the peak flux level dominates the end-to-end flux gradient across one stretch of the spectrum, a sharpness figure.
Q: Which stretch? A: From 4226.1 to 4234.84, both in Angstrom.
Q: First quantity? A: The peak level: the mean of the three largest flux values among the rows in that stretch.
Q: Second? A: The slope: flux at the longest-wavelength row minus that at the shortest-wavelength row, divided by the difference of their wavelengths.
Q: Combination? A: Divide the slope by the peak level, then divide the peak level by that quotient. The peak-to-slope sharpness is 93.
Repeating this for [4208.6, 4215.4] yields -656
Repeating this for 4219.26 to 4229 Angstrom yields -130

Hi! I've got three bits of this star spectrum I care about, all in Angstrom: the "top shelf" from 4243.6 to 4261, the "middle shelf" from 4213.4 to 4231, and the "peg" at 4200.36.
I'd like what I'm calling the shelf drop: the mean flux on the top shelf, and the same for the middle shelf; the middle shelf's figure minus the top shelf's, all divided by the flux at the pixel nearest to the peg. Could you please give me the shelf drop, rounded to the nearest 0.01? -0.25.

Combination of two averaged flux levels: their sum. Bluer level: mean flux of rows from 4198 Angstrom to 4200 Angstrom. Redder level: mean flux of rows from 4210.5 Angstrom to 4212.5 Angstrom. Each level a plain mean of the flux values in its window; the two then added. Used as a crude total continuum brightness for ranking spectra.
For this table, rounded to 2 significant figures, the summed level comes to 23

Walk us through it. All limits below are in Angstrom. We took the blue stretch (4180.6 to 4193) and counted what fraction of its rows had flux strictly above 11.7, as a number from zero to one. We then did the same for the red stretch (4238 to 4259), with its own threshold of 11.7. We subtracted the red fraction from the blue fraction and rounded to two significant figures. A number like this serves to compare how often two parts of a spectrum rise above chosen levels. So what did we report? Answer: 0.16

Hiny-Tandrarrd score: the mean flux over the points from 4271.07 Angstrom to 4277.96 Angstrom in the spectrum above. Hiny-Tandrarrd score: 9.3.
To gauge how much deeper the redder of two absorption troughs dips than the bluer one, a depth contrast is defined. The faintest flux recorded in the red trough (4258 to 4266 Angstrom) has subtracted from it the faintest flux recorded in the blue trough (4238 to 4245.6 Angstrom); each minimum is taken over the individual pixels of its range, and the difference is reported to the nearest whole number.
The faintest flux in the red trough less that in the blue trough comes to -2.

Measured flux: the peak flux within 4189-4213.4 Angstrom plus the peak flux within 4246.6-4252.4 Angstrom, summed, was 25.3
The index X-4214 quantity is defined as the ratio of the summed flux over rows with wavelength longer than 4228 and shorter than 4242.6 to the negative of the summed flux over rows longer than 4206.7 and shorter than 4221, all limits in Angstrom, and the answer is -0.83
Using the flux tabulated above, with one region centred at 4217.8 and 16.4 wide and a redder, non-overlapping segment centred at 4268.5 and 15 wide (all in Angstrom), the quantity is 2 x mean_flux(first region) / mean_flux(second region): 1.8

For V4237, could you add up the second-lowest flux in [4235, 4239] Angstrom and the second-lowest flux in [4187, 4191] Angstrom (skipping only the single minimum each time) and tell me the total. 21.8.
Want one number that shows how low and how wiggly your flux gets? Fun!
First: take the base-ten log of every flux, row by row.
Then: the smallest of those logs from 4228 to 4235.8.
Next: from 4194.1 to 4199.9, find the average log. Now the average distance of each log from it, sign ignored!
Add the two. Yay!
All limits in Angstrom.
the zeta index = 0.7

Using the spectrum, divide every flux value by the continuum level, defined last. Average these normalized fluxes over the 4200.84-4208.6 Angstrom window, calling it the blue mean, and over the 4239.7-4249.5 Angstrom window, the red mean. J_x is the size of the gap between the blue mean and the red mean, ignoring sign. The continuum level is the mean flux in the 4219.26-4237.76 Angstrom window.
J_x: 0.02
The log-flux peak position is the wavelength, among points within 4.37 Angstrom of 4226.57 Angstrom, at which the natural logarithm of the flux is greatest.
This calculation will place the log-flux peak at 4222.67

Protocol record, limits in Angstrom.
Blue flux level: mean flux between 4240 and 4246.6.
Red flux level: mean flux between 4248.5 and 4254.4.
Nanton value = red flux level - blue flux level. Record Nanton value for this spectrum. -2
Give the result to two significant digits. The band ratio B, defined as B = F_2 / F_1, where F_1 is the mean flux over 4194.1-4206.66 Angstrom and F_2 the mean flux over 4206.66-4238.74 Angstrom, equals 0.81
